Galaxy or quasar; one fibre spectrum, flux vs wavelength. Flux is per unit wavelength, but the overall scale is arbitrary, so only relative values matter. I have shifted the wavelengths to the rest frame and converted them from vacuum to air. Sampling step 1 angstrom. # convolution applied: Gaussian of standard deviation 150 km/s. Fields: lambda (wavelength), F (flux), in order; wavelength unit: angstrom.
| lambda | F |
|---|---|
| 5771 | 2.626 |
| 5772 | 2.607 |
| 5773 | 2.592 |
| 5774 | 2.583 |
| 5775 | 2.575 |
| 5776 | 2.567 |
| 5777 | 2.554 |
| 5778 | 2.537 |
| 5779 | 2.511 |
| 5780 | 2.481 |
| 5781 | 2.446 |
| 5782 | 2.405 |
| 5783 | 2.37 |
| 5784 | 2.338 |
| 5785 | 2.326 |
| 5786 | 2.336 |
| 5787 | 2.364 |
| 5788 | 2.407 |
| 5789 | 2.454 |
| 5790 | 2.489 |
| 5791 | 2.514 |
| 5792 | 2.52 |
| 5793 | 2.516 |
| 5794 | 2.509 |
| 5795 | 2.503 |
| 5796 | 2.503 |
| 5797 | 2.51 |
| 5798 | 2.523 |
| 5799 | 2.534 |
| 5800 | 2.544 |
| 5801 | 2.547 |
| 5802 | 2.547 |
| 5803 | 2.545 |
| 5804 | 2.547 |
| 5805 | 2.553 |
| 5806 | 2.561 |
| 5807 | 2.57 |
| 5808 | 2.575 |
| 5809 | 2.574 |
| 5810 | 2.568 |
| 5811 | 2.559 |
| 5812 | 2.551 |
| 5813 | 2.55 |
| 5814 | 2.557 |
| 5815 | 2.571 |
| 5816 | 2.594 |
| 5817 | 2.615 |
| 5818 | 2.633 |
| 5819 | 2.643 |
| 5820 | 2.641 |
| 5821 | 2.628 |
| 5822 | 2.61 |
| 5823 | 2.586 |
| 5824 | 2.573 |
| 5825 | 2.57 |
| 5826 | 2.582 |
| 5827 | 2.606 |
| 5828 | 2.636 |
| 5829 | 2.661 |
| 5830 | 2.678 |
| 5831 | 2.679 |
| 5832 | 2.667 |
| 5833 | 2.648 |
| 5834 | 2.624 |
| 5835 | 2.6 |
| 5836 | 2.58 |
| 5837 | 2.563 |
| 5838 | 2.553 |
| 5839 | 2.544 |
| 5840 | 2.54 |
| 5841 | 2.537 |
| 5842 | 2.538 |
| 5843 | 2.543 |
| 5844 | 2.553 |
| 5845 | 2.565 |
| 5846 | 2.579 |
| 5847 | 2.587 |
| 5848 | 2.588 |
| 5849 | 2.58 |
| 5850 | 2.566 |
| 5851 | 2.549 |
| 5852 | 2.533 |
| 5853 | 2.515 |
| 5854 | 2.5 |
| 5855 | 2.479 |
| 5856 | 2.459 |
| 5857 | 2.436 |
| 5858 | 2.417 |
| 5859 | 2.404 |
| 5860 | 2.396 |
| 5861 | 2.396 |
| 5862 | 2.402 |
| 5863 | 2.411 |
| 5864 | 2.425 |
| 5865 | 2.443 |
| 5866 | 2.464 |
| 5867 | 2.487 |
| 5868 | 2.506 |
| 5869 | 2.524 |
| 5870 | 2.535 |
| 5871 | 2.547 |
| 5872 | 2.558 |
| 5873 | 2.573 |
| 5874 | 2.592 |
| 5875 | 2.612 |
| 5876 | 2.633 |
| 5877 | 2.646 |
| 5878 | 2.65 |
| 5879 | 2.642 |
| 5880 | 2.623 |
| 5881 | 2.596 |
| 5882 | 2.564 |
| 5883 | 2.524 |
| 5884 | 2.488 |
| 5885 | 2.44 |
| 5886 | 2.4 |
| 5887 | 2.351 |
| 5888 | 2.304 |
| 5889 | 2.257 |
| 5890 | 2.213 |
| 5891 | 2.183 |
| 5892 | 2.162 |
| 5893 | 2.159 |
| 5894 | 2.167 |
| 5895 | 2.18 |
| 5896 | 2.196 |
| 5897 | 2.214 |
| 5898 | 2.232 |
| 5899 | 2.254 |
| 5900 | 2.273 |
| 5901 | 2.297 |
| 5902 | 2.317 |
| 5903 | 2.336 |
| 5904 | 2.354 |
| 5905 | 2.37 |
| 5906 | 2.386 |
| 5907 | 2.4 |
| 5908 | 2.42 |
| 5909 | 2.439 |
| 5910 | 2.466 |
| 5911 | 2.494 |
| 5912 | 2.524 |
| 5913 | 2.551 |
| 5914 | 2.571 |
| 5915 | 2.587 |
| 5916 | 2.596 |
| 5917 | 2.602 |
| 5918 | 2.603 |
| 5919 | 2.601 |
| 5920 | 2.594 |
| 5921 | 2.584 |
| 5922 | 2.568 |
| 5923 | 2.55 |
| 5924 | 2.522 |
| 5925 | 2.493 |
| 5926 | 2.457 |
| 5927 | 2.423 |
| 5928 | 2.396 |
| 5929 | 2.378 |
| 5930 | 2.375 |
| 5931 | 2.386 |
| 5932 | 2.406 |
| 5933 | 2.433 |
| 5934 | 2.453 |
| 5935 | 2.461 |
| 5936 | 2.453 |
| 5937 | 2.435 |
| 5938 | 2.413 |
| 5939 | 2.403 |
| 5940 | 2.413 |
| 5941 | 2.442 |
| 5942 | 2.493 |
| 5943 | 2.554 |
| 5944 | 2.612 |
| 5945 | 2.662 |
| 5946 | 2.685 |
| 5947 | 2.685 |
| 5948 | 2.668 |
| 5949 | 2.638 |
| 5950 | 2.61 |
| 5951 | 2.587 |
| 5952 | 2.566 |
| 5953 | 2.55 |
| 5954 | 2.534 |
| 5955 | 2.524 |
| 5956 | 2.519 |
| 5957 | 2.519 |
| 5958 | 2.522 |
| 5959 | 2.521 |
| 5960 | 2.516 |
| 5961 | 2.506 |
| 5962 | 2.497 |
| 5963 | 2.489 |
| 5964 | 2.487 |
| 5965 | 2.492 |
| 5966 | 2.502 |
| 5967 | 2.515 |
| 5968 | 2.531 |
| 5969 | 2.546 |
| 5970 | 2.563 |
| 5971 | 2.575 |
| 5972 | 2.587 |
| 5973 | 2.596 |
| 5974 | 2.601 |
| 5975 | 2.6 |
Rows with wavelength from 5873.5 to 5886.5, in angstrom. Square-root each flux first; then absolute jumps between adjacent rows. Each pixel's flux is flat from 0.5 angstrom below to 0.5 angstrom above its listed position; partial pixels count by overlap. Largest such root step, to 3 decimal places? 0.015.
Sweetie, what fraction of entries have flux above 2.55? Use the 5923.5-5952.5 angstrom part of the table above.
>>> 0.345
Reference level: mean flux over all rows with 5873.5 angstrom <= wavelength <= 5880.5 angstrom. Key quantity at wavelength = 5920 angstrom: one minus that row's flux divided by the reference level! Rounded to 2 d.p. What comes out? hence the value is 0.01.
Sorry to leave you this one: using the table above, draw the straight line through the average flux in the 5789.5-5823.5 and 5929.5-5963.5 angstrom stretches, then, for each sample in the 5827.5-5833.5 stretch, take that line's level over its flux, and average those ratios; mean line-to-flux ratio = 0.959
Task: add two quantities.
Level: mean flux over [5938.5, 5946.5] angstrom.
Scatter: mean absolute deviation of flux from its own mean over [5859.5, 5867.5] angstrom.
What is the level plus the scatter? 2.56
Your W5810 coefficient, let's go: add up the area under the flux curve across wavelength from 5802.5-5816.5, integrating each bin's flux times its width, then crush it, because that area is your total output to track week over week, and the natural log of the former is 3.6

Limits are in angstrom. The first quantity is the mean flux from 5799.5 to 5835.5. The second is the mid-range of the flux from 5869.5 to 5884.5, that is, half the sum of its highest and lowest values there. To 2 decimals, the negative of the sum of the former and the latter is -5.16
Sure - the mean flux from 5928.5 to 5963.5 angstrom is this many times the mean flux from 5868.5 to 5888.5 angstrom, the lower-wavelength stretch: 0.99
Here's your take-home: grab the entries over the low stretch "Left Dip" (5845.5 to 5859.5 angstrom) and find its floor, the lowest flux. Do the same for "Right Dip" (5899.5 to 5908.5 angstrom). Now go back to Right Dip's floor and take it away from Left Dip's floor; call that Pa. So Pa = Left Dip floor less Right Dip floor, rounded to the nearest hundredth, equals 0.13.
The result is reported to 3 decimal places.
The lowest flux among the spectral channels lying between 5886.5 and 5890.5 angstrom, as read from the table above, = 2.213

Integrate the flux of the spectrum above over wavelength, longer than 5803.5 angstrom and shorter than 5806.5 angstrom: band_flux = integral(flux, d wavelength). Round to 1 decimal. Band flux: 7.7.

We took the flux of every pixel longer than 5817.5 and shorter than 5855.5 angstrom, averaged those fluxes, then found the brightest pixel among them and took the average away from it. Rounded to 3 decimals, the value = 0.093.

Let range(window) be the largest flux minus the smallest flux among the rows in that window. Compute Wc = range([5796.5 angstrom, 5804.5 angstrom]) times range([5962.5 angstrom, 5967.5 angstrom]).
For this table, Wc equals 0.0010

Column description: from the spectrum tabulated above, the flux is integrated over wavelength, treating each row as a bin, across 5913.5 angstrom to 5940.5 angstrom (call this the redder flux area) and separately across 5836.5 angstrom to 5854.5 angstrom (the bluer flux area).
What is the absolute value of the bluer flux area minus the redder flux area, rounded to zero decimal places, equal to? 21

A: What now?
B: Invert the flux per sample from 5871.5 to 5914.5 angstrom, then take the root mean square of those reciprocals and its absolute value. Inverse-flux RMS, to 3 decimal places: 0.418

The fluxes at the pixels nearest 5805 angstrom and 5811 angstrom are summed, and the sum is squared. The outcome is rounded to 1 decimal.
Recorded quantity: 26.1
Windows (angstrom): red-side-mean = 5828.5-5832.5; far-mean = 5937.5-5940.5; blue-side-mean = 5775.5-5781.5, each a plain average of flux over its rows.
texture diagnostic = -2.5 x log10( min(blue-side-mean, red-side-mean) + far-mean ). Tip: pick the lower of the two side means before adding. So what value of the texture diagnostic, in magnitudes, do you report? -1.73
